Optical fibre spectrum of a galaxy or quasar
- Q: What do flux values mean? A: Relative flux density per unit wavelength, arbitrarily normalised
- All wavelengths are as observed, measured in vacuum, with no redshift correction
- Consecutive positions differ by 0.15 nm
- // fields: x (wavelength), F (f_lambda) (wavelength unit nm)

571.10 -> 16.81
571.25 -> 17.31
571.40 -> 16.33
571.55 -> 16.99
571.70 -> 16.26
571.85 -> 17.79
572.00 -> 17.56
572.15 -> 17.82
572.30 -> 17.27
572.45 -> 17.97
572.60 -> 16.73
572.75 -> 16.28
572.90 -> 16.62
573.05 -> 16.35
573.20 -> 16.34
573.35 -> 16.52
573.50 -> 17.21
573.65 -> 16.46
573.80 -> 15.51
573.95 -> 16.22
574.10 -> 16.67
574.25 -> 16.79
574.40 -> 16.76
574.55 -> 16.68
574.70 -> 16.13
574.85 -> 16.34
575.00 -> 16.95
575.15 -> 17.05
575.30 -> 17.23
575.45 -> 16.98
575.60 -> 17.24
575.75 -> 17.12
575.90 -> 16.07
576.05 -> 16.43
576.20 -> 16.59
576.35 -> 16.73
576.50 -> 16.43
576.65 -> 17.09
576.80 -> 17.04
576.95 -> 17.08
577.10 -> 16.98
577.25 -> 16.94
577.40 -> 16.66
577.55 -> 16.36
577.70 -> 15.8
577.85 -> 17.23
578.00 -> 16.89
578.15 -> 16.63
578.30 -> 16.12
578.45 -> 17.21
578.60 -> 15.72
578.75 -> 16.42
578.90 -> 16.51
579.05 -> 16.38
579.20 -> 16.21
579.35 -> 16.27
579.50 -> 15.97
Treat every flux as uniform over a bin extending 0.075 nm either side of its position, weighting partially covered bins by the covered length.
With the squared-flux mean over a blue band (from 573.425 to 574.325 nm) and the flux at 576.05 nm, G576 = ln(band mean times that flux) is 8.40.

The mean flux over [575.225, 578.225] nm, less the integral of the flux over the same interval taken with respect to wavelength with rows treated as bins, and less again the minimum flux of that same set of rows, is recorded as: -49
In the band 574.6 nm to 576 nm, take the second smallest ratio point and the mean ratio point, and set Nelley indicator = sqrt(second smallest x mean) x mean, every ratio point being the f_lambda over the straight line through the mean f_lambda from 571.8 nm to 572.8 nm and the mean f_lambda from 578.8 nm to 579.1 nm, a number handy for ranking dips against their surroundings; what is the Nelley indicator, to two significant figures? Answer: 0.96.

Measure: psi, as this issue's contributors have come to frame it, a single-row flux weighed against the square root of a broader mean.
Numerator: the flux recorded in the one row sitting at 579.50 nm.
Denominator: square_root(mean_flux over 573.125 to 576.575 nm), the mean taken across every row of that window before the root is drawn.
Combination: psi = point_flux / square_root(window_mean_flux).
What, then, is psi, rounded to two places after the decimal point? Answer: 3.92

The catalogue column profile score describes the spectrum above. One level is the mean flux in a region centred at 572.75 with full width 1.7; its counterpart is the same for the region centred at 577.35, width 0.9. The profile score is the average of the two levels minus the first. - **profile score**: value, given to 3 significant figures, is -0.167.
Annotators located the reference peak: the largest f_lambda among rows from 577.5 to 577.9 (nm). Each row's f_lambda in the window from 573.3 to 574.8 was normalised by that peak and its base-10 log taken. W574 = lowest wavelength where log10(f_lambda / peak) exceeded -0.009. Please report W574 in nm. 573.50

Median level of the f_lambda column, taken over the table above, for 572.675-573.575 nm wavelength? 16.4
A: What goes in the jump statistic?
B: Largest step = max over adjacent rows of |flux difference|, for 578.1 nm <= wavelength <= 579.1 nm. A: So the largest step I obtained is 1.5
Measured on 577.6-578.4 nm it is 1.4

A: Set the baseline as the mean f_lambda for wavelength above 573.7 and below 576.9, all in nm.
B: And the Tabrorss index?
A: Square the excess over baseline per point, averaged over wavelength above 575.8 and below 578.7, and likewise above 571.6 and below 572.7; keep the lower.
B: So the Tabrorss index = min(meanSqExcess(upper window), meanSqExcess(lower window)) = 0.20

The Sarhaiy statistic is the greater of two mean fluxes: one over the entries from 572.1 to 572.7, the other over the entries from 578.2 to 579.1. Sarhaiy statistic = 17.4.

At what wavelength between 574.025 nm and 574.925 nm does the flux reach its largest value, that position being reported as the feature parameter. 574.25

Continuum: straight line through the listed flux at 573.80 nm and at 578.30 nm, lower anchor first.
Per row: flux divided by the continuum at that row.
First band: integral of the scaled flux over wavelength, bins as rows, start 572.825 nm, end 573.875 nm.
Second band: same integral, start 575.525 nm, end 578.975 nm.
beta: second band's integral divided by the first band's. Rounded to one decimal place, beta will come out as 3.2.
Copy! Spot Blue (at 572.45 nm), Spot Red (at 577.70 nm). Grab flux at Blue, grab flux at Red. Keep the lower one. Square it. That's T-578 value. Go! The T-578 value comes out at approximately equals 250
